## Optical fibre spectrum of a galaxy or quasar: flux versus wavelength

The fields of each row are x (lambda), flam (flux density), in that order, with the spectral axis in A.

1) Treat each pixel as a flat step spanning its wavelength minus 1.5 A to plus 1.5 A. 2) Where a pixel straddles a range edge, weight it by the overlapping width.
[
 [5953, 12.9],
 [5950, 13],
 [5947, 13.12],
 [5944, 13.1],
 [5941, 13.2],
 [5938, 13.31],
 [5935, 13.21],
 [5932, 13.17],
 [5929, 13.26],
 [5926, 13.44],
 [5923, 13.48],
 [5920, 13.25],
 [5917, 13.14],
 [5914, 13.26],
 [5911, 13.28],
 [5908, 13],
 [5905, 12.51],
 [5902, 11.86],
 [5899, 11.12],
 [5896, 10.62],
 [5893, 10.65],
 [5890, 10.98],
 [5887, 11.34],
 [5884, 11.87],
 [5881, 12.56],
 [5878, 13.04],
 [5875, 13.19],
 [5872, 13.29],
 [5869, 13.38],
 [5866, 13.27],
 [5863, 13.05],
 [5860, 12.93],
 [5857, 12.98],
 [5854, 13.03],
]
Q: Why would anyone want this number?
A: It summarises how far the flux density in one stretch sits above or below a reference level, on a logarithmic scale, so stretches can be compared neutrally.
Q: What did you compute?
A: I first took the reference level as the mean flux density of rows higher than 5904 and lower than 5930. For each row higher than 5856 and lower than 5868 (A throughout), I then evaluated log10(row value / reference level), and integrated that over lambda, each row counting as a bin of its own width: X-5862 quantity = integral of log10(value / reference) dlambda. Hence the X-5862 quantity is -0.05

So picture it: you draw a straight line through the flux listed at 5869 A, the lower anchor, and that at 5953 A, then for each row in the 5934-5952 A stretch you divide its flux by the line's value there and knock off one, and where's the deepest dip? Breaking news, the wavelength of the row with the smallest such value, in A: 5950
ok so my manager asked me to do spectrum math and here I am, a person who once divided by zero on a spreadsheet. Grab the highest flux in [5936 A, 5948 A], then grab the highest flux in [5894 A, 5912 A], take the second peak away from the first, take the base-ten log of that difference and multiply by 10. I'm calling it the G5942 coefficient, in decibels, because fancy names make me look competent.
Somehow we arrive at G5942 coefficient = -15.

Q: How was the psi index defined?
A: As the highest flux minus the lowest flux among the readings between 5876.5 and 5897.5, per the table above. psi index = 2.42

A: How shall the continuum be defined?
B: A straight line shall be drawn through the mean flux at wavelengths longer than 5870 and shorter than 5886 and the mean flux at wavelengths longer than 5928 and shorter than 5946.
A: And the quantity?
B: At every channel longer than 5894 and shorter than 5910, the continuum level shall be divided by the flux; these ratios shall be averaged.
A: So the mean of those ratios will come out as 1.10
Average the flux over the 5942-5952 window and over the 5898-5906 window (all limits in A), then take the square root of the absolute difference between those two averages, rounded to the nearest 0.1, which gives 1.1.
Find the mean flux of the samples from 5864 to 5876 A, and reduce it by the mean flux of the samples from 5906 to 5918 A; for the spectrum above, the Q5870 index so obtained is 0.1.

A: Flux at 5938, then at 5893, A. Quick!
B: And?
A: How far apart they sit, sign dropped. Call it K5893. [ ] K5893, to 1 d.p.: 2.7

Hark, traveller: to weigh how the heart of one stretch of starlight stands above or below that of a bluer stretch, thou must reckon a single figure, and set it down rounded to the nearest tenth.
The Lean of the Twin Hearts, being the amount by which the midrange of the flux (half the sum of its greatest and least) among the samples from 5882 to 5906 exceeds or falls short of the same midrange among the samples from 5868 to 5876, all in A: -1.7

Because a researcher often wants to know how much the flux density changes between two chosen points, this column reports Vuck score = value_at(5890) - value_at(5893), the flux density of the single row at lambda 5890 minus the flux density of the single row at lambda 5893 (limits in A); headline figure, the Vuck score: 0.33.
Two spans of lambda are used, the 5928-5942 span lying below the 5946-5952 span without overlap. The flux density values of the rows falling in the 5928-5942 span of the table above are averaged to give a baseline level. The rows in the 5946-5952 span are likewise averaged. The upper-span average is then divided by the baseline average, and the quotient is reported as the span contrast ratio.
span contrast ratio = 0.99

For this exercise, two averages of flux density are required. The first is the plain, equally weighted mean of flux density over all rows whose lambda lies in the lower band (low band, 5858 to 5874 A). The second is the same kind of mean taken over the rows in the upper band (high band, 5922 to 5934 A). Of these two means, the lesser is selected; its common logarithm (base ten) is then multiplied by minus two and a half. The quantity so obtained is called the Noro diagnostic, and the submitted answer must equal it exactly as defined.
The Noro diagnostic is -2.80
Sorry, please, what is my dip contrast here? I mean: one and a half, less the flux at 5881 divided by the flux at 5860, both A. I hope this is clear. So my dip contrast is 0.529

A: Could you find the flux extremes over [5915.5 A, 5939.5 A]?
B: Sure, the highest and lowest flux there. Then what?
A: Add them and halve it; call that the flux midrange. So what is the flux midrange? 13.31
